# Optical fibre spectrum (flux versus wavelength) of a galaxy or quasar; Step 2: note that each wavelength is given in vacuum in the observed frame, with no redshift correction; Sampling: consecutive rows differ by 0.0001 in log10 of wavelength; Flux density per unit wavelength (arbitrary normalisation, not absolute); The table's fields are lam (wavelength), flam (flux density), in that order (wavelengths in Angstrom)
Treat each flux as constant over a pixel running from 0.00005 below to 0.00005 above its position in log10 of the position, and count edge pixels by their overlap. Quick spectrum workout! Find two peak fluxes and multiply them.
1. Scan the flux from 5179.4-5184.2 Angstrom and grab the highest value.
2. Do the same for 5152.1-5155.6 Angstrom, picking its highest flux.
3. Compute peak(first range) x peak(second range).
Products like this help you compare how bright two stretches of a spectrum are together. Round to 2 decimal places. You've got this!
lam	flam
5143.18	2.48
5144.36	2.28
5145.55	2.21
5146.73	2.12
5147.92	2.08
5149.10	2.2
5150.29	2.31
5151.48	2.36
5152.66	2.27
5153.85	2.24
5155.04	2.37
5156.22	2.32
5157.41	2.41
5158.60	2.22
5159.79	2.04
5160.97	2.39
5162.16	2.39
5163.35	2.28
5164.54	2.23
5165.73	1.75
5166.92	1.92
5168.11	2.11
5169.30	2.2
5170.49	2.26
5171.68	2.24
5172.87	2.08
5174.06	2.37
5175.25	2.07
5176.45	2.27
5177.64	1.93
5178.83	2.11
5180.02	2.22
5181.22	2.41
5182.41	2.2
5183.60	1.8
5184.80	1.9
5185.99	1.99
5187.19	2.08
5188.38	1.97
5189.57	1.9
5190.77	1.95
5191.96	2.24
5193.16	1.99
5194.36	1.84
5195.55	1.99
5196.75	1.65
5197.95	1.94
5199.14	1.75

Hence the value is 5.71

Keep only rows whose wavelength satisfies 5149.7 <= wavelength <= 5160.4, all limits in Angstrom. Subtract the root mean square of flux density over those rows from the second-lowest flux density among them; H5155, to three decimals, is -0.065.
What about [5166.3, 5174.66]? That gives -0.093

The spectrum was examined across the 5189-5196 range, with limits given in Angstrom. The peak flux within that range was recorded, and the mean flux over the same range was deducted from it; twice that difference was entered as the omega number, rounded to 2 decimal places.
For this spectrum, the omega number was 0.51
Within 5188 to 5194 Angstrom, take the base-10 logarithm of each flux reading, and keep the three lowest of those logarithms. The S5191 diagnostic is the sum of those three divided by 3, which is 0.288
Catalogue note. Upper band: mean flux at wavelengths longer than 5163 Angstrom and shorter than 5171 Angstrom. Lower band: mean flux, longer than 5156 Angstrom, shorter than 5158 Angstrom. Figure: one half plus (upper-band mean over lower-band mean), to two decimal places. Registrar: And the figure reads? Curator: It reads 1.39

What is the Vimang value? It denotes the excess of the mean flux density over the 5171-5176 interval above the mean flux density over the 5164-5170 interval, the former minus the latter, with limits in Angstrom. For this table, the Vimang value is 0.15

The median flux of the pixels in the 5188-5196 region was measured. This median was 1.97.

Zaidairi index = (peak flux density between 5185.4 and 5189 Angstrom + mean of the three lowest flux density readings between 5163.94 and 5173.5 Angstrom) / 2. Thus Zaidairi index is 2.00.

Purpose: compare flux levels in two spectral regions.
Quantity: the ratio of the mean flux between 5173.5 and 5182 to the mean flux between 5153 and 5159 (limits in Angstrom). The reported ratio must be 0.95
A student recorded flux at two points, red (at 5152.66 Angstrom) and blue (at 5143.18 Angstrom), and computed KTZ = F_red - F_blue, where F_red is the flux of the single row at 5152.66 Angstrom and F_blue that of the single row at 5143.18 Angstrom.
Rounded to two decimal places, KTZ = -0.21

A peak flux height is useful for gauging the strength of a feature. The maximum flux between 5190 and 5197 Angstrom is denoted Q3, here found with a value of 2.24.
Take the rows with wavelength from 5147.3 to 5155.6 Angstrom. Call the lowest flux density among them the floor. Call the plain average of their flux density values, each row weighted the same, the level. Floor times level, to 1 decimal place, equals 4.7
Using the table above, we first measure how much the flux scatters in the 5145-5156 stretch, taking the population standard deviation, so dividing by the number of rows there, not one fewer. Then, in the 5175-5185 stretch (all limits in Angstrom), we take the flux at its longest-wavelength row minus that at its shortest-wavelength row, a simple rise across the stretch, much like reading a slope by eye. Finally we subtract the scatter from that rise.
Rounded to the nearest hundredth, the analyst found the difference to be -0.26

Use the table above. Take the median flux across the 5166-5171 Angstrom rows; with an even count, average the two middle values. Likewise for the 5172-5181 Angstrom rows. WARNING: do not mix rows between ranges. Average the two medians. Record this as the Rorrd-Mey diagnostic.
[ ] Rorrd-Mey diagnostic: 2.13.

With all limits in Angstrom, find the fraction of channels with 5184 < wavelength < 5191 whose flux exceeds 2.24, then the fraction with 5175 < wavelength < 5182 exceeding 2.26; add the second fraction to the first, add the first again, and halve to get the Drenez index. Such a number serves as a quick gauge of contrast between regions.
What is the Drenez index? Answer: 0.17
